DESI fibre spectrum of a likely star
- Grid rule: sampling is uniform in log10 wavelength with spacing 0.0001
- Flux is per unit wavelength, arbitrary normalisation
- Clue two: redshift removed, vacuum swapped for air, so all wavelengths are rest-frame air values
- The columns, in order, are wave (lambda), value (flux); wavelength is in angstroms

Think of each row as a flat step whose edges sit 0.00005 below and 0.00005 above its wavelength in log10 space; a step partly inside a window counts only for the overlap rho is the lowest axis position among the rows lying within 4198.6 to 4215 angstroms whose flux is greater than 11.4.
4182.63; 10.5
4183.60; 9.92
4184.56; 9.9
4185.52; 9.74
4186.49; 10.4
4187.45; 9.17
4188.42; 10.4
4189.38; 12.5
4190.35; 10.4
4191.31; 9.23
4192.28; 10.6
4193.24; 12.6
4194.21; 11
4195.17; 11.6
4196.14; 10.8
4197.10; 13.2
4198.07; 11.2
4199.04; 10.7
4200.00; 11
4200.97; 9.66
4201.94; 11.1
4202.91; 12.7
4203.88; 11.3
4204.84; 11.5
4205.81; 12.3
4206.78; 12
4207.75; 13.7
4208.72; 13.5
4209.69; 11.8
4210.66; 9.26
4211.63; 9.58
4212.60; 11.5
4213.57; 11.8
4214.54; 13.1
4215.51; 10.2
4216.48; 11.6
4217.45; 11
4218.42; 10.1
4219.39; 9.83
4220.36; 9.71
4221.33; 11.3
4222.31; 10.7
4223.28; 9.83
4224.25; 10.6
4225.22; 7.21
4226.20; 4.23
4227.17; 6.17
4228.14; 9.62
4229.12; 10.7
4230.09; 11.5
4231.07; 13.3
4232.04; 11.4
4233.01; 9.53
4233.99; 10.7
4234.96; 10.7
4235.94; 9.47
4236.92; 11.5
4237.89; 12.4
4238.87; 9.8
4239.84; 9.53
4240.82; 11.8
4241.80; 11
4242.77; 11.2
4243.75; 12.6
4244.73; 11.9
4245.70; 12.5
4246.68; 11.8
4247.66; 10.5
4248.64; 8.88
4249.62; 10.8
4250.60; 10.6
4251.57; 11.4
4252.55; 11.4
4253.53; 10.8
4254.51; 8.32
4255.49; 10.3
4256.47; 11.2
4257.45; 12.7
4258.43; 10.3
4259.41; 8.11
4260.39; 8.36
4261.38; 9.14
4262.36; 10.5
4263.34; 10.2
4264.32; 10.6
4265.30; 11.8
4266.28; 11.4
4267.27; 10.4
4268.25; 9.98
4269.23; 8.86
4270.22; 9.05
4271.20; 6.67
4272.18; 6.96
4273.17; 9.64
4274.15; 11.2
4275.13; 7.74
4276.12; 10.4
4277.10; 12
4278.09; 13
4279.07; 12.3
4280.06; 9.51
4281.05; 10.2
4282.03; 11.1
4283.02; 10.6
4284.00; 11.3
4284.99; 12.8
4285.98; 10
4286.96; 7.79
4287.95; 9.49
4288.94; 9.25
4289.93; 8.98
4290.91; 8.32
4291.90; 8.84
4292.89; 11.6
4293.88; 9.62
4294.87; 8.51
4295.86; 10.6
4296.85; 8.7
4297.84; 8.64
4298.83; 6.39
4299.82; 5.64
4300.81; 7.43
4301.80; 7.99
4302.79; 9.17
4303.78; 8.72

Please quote 4202.91 angstroms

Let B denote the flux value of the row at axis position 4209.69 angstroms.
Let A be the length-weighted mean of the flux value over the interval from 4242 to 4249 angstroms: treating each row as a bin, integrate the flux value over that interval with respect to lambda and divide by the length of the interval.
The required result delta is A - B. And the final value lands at -0.4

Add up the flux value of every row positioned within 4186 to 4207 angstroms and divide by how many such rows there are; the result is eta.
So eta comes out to 11.2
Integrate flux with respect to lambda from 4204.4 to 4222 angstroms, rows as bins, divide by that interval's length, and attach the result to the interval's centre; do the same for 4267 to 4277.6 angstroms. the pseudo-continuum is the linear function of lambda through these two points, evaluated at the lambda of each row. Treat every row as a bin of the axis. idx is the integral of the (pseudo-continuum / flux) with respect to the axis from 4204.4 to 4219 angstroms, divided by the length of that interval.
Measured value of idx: 1.00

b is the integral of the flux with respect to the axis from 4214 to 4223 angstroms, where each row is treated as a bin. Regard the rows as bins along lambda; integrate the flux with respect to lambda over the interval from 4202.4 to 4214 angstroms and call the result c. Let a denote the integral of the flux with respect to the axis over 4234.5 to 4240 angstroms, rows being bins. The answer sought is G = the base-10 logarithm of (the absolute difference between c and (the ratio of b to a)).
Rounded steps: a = 58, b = 97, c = 136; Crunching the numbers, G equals 2.1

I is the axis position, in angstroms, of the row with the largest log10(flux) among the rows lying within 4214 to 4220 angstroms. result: 4214.54 angstroms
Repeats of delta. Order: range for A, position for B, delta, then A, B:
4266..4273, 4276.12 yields -1.4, 9.0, 10.4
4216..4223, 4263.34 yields 0.4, 10.6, 10.2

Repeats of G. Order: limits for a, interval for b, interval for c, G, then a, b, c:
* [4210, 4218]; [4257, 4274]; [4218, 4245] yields 2.4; 88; 165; 278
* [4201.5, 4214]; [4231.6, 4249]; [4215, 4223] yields 1.9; 146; 191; 84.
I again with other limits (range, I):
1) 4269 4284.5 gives 4278.09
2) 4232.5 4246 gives 4243.75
